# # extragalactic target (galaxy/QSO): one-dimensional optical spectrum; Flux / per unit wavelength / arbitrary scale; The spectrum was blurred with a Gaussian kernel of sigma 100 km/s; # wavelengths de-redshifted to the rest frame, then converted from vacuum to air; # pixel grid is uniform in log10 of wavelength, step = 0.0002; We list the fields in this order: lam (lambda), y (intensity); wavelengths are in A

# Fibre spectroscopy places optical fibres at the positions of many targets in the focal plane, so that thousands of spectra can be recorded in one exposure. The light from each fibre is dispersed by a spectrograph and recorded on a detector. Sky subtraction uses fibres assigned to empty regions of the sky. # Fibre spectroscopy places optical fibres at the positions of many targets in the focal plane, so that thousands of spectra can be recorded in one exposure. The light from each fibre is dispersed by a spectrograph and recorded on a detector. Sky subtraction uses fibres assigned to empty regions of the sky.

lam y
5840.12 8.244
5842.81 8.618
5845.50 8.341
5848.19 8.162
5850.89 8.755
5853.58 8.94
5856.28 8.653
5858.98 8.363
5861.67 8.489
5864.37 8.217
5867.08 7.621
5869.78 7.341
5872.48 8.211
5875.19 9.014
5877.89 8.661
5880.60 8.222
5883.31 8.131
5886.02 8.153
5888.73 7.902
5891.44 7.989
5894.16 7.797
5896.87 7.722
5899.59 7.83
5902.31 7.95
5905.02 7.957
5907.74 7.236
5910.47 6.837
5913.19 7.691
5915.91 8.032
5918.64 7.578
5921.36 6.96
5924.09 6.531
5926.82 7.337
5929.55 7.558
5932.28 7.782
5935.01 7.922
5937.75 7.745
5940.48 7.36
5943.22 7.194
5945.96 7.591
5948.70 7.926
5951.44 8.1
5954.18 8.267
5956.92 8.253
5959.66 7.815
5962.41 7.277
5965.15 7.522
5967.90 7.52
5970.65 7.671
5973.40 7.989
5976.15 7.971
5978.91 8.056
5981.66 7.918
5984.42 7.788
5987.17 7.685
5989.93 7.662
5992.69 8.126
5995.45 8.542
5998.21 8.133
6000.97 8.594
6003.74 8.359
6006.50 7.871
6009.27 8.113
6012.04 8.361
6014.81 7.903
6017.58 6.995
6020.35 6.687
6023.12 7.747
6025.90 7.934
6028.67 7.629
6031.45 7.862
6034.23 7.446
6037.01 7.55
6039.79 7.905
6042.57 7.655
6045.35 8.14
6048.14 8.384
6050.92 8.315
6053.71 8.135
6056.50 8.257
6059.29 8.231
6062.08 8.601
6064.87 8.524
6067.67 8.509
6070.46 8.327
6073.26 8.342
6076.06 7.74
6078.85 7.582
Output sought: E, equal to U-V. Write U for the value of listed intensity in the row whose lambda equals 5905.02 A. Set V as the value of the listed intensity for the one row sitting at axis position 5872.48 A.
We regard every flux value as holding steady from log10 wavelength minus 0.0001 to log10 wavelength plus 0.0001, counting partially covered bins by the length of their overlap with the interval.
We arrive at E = -0.3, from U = 7.957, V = 8.211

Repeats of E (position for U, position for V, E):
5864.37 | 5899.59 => 0.4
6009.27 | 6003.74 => -0.2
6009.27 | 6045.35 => 0.0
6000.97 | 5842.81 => 0.0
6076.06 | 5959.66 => -0.1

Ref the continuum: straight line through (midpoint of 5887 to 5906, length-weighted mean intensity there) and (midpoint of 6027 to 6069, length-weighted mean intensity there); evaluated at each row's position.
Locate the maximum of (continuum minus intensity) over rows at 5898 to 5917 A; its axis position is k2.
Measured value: 5910.47 A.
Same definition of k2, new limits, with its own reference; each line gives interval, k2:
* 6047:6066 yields 6053.71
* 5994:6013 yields 6006.50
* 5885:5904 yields 5896.87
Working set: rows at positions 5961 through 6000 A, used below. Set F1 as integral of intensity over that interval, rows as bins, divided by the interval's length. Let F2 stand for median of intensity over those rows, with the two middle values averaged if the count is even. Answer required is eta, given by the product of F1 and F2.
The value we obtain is 61.7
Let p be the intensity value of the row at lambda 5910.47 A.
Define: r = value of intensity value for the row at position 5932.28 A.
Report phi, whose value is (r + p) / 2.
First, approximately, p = 6.837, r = 7.782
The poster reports 7.31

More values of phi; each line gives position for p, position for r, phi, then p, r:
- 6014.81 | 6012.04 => 8.13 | 7.903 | 8.361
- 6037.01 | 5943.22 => 7.37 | 7.55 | 7.194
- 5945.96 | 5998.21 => 7.86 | 7.591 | 8.133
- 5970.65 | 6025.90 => 7.80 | 7.671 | 7.934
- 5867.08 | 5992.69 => 7.87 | 7.621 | 8.126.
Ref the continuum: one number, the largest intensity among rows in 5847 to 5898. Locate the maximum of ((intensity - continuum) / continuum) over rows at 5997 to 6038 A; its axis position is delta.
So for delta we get 6000.97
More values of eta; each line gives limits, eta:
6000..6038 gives 61.2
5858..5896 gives 66.6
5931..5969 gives 60.1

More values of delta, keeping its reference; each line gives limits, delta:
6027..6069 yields 6062.08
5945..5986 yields 5954.18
